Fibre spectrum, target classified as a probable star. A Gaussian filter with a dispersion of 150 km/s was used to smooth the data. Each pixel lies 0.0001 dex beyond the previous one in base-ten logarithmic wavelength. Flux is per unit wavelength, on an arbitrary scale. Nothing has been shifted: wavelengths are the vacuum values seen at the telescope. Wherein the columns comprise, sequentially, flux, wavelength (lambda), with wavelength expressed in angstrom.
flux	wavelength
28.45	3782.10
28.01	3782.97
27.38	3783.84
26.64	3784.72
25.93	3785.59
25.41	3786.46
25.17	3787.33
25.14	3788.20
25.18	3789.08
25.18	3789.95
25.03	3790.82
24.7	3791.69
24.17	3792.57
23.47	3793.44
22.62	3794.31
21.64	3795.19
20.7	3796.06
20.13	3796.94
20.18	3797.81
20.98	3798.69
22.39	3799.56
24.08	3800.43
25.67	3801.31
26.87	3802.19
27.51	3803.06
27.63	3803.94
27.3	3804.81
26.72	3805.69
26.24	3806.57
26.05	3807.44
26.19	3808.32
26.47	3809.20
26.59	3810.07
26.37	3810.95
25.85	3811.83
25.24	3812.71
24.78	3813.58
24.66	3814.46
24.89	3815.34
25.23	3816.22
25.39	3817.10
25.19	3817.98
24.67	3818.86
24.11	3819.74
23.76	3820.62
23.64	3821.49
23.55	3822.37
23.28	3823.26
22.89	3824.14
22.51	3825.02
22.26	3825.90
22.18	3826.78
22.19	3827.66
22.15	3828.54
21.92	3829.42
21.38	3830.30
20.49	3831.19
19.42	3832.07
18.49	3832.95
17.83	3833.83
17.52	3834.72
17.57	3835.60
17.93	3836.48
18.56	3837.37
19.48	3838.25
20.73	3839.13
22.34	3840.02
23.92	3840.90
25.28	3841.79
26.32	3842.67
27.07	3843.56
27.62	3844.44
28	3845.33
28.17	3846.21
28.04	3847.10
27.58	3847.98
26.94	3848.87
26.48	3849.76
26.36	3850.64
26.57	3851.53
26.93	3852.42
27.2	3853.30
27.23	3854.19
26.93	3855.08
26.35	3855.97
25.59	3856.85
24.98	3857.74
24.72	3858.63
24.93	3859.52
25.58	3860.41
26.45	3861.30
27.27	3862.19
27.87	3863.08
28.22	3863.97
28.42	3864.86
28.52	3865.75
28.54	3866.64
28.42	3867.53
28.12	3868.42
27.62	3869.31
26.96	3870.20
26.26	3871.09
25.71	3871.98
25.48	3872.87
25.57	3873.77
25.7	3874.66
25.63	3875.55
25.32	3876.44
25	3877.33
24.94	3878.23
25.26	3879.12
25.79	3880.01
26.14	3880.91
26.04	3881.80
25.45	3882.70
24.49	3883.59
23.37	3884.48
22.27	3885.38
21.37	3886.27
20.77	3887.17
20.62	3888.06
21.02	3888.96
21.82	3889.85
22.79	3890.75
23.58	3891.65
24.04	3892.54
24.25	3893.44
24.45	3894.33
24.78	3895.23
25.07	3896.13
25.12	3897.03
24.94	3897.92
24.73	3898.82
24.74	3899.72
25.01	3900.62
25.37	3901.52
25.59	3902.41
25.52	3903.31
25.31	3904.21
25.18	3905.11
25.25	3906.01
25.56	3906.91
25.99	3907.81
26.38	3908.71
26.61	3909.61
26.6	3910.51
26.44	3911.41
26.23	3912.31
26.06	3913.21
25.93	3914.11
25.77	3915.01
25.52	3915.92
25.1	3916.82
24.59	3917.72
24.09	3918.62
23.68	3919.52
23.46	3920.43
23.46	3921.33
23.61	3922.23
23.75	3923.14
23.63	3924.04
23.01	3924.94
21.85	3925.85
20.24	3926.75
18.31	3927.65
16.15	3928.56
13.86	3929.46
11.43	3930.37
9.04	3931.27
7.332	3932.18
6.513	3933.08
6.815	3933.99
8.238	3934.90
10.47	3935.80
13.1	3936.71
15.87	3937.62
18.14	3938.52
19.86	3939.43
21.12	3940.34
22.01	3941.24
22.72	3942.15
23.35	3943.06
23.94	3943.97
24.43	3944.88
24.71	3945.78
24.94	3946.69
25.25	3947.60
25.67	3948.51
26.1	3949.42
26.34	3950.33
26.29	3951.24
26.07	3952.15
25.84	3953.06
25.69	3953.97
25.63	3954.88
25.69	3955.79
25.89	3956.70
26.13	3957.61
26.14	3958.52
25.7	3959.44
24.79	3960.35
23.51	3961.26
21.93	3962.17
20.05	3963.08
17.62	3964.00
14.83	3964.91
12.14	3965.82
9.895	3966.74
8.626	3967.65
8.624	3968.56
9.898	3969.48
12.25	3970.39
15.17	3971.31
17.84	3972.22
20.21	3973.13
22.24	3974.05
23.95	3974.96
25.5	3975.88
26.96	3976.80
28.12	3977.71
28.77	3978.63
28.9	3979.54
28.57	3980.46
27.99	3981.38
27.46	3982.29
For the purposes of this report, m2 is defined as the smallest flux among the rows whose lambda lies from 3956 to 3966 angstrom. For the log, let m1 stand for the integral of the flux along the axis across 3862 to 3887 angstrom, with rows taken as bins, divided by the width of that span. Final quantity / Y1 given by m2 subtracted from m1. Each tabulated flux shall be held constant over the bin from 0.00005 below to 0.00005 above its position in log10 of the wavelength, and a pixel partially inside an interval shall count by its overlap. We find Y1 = 14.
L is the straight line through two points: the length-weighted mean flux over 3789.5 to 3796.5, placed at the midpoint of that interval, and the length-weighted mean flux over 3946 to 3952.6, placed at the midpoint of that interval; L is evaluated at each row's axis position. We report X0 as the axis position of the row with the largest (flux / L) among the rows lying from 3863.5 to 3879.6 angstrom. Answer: 3866.64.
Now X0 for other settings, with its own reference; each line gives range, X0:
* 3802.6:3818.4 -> 3803.94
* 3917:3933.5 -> 3917.72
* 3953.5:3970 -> 3957.61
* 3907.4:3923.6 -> 3909.61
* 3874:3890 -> 3880.91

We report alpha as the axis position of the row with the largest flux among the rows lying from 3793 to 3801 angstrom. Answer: 3800.43 angstrom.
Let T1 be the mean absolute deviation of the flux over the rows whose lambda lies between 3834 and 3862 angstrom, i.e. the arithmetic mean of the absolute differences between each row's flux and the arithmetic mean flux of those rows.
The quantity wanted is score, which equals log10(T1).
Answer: 0.42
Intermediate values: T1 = 2.6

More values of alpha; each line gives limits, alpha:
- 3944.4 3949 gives 3948.51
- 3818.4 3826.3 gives 3818.86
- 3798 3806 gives 3803.94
